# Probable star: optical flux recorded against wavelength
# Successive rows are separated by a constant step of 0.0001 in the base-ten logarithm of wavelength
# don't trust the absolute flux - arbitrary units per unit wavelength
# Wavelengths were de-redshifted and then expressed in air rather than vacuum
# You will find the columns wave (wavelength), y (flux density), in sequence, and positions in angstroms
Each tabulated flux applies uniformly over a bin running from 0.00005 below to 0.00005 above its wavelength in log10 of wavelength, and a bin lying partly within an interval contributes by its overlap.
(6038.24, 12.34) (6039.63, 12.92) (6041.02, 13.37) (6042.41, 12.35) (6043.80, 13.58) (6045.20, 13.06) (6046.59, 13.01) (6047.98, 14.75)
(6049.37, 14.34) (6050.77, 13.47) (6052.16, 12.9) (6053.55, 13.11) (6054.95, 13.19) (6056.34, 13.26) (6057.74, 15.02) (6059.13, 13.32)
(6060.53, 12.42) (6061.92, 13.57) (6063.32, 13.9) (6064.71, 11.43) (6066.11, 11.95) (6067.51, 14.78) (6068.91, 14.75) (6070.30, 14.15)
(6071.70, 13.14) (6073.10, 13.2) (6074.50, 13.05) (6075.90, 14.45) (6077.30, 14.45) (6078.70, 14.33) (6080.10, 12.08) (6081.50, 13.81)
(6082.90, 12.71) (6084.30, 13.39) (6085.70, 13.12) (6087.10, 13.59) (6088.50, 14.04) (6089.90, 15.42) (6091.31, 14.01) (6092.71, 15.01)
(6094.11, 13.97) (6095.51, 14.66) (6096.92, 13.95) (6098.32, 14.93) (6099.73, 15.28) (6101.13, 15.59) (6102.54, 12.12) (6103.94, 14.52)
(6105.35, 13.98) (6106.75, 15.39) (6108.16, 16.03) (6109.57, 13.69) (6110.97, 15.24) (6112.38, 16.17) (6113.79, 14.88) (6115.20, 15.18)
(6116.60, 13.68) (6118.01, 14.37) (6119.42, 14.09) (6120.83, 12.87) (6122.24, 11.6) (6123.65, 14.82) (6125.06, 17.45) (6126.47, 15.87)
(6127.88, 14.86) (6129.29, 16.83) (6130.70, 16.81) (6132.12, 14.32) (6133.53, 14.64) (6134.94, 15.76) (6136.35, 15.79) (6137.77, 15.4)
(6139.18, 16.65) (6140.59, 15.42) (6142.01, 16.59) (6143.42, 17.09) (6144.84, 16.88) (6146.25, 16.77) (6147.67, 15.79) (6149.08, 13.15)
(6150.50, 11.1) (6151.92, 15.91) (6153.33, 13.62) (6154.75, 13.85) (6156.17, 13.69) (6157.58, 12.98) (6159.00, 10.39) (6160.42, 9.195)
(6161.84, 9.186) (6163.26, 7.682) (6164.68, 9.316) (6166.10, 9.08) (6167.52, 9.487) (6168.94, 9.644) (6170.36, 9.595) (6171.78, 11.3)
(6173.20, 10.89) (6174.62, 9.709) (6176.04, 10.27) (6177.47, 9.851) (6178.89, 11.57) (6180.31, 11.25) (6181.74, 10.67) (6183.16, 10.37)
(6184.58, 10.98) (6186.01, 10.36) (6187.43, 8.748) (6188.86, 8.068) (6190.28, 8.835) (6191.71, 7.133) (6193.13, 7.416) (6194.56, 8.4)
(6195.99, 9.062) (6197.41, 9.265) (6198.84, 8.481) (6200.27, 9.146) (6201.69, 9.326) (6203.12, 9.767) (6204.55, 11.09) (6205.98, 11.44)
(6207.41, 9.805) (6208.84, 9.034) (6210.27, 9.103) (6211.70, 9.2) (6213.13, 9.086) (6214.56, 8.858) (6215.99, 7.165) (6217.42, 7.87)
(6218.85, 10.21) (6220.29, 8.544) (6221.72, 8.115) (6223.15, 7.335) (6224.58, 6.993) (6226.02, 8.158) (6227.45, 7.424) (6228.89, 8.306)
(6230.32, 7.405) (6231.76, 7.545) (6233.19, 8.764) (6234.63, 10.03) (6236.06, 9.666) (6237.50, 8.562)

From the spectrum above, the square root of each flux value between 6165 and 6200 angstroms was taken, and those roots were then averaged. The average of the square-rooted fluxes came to 3.09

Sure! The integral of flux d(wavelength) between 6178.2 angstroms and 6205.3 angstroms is 257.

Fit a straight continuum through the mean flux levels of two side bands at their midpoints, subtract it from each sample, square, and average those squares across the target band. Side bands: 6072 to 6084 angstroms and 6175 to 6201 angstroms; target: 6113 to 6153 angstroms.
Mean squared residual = 17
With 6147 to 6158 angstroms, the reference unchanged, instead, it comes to 11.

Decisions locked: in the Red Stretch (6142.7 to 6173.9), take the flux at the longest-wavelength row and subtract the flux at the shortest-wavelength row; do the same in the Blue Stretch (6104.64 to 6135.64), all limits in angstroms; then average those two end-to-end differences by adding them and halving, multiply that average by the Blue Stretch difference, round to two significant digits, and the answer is -3.9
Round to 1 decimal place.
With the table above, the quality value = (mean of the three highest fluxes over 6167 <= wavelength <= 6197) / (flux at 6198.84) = 1.3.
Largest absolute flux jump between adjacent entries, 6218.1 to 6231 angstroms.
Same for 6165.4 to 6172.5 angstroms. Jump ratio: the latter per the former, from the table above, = 1.0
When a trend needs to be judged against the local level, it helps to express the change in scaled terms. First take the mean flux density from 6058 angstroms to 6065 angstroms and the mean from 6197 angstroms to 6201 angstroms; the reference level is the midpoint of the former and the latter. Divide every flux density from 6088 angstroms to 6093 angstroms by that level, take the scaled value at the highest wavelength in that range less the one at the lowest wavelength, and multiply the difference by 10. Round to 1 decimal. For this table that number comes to 0.9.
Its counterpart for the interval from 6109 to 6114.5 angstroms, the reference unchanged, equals 1.1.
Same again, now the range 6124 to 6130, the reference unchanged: -0.6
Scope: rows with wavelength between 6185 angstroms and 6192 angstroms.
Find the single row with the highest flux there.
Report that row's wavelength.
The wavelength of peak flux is 6186.01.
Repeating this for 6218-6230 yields 6218.85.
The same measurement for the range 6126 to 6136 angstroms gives 6129.29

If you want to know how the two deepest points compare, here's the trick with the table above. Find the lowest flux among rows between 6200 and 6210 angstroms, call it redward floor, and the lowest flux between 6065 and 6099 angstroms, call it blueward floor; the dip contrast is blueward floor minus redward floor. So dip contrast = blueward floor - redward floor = 2.9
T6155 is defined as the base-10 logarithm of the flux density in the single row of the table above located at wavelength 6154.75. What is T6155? 1.14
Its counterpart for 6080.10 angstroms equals 1.08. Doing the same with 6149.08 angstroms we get 1.12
